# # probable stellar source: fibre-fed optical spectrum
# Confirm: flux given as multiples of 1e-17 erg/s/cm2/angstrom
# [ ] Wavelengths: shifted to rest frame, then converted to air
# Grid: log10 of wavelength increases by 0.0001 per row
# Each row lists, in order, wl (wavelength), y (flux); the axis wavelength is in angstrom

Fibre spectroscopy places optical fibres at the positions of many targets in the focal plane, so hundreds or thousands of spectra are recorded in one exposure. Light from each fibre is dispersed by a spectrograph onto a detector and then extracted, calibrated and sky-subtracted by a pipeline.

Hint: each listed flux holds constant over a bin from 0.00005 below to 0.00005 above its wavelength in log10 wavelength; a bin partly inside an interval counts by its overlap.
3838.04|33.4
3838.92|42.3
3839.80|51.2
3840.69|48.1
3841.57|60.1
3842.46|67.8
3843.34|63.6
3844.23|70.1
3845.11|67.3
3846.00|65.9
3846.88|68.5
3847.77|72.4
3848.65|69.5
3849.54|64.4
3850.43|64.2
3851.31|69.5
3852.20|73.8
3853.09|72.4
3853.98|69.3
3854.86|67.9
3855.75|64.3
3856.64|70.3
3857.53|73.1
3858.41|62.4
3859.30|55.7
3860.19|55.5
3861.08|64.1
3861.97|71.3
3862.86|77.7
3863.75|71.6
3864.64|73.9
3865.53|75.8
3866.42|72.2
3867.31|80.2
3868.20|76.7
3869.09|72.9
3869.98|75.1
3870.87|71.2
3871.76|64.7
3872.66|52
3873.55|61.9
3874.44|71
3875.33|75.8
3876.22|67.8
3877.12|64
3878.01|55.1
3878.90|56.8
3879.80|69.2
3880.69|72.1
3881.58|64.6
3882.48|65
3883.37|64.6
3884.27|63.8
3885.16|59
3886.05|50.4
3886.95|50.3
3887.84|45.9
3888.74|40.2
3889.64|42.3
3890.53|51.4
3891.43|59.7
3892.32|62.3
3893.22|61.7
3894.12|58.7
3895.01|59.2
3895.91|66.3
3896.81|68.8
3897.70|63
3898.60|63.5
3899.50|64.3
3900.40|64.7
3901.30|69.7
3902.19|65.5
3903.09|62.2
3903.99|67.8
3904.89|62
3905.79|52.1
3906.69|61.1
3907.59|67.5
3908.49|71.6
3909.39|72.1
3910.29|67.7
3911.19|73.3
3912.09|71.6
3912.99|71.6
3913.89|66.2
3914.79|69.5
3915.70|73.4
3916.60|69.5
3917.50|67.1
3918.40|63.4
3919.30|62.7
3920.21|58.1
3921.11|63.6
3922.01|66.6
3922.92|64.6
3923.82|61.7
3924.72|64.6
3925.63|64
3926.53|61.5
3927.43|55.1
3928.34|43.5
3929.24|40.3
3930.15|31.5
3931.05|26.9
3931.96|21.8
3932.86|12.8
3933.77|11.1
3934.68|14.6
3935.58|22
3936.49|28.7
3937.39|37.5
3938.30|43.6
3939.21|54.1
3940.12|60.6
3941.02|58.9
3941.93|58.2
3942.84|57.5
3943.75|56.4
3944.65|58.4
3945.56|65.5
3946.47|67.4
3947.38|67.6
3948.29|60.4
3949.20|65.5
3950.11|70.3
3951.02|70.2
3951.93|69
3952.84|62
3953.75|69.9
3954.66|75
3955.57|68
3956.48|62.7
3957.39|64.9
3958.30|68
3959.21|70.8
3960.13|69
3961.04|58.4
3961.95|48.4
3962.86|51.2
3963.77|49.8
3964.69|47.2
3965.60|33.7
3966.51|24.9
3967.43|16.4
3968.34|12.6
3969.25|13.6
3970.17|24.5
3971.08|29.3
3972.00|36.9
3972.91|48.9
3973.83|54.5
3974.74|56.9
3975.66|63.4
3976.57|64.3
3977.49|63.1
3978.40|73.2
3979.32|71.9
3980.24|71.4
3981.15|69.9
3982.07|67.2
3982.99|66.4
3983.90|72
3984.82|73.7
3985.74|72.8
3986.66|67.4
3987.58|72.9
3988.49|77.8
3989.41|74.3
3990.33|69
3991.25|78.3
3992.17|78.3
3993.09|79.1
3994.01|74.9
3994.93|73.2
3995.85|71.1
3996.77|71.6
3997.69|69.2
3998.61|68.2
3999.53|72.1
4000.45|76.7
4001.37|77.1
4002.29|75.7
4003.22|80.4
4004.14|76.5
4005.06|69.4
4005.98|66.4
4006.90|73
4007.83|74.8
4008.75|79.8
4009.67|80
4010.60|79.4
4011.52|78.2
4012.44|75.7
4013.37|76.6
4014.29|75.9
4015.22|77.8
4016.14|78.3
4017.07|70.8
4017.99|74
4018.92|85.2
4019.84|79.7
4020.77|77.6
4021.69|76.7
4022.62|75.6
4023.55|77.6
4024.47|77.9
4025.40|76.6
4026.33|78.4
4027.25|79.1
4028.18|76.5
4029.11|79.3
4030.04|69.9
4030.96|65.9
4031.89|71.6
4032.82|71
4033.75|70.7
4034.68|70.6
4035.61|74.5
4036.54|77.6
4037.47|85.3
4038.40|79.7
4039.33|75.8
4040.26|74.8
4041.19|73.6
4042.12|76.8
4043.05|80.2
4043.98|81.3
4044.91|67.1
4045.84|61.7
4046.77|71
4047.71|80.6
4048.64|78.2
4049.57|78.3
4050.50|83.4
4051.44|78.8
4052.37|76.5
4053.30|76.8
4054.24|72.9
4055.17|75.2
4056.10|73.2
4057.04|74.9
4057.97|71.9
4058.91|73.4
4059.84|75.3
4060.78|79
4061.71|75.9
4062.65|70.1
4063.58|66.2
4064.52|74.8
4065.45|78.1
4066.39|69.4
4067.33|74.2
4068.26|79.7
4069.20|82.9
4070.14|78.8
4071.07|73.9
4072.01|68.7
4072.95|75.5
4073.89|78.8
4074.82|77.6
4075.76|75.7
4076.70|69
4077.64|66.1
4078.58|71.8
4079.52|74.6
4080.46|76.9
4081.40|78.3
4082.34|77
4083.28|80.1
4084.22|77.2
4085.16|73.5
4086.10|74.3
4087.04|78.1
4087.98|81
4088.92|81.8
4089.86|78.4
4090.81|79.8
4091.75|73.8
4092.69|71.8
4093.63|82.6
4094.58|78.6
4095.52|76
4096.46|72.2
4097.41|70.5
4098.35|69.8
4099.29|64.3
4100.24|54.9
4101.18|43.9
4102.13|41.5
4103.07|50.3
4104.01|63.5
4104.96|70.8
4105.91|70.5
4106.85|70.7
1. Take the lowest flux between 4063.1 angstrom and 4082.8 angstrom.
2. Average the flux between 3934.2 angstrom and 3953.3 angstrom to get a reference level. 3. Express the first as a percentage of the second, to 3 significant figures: 121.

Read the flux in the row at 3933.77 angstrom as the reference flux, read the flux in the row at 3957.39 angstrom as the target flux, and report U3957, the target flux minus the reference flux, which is 54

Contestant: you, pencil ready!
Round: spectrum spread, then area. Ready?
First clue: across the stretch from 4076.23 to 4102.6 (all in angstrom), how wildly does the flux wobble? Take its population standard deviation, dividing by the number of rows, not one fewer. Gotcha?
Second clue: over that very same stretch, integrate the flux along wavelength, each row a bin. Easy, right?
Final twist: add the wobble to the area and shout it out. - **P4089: 1910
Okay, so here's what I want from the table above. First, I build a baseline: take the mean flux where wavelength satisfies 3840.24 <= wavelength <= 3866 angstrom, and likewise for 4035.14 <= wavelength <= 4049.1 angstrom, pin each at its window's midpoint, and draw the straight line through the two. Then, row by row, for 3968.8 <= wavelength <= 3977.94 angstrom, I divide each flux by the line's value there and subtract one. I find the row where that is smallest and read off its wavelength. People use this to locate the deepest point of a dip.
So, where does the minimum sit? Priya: 3969.25 angstrom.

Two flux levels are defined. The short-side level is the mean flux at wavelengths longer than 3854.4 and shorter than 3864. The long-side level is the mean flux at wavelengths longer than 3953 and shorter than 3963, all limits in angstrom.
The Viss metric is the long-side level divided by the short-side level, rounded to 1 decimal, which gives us 1.0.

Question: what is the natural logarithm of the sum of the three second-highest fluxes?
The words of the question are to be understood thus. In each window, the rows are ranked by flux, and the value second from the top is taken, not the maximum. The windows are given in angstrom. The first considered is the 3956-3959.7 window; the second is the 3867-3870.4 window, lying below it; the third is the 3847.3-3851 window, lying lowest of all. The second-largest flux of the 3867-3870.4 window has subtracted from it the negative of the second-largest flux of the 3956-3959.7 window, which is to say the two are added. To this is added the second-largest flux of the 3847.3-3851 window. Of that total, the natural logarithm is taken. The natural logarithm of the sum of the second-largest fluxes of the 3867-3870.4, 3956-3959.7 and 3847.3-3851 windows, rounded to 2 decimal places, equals 5.37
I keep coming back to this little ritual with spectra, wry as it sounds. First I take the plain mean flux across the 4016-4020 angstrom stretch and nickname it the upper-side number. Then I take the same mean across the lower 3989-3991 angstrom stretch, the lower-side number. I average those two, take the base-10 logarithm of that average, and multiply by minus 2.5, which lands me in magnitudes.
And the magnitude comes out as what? -4.68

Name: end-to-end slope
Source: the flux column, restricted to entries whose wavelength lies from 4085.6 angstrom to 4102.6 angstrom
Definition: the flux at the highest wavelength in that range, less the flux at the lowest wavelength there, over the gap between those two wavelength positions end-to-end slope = -2.0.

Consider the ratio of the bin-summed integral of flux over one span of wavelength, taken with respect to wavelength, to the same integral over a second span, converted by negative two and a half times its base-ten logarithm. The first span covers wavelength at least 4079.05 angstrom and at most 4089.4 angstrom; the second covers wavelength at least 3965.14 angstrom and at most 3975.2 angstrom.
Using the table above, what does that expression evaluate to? -0.99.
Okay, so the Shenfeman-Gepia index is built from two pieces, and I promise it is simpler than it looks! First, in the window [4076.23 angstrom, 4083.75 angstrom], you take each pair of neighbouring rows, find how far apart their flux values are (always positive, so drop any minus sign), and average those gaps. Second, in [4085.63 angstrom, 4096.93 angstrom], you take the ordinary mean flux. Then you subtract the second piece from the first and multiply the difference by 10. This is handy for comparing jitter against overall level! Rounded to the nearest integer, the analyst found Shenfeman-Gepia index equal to -746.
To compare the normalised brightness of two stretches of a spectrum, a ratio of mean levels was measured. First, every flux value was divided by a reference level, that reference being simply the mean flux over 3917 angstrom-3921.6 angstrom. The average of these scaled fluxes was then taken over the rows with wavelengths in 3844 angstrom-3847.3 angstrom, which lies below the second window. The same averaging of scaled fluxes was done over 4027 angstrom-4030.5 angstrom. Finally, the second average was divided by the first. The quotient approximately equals 1.12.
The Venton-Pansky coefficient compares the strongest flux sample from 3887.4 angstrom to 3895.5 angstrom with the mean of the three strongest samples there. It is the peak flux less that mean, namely 1.1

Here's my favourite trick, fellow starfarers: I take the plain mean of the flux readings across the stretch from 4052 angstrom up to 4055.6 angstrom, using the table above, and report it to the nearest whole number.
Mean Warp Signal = 75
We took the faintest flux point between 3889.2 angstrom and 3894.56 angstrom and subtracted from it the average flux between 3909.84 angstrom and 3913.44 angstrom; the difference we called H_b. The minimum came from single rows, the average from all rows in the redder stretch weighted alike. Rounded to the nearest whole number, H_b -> -29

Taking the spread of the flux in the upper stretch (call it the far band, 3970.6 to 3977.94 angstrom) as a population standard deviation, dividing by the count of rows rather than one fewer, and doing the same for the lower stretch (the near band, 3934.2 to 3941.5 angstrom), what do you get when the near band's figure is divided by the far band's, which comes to 1.33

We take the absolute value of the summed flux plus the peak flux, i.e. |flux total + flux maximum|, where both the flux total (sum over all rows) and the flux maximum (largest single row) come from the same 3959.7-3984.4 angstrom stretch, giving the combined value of 1432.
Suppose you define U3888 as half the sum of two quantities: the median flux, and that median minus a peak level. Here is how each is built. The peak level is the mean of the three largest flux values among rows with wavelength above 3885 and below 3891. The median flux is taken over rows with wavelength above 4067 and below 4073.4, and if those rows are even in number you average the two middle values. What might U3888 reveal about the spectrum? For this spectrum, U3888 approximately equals 49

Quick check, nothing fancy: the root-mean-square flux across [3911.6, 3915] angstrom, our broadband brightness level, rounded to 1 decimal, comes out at 69.8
